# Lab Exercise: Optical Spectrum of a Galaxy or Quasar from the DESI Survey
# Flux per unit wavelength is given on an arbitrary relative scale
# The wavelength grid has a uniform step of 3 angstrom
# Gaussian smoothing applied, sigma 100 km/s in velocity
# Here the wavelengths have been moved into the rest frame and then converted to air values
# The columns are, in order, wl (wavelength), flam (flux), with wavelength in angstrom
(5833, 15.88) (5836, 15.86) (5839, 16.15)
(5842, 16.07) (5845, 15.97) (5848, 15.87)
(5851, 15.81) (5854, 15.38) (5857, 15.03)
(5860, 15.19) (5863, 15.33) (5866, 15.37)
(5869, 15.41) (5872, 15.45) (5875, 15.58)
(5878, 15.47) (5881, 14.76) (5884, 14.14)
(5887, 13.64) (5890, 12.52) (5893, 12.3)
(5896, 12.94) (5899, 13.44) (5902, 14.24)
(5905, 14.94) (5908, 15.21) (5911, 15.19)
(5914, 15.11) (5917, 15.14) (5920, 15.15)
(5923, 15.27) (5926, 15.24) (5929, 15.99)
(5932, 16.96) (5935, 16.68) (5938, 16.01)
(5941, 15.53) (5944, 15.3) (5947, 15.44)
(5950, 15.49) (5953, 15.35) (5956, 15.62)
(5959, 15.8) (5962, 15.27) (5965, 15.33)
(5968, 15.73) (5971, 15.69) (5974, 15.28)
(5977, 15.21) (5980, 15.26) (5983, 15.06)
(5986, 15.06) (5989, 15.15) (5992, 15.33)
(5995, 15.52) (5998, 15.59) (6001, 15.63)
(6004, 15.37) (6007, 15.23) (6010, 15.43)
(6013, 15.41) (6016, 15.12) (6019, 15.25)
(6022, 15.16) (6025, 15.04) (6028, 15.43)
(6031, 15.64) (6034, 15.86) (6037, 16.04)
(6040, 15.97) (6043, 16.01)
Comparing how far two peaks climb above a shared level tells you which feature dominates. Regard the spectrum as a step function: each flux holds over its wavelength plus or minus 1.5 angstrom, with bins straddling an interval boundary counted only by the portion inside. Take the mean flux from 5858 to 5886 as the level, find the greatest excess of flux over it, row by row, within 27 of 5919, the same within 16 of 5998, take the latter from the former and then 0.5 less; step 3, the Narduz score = 0.8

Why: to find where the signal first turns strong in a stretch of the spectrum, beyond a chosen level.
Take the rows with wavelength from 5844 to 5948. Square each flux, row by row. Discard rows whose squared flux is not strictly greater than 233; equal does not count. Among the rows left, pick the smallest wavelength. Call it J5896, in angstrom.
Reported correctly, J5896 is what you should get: 5845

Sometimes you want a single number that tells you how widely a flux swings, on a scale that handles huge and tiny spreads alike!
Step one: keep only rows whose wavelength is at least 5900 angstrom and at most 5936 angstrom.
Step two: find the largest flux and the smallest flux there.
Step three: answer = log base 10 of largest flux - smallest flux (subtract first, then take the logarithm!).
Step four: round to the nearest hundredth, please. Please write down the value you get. 0.43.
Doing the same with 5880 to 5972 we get 0.67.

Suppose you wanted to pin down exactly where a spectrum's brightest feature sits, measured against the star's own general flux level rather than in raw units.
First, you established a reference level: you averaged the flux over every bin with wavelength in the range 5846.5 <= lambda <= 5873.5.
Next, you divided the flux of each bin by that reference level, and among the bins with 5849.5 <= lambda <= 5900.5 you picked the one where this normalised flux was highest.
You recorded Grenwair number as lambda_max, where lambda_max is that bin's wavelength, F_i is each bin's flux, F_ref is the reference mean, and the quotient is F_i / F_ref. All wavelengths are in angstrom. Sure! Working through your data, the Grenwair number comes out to 5851 angstrom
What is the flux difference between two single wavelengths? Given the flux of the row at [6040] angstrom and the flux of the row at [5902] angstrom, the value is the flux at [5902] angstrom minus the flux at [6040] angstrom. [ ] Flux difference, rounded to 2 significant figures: -1.7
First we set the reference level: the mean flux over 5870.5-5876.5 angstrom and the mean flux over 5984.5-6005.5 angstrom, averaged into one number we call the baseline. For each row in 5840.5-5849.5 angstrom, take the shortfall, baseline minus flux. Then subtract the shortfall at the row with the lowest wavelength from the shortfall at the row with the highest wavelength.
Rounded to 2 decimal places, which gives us 0.20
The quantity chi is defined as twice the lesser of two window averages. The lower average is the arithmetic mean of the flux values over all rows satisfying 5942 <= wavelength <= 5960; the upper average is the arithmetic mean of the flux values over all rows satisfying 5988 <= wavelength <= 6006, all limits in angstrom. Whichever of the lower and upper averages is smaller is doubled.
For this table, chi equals 30.9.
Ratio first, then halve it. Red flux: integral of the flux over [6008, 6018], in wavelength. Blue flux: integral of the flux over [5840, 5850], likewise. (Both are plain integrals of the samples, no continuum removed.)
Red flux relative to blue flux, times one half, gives 0.48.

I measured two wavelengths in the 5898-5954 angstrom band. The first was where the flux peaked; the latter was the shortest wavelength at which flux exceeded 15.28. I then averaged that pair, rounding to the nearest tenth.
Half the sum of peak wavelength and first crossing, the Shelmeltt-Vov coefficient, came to 5930.5 angstrom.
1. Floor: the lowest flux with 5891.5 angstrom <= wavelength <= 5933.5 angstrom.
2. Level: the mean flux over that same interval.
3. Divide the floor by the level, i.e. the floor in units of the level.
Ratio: 0.831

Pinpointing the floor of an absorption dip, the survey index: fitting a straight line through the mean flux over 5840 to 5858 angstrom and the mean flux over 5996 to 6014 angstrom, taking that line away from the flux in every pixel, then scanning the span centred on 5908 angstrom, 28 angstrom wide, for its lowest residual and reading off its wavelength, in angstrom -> 5896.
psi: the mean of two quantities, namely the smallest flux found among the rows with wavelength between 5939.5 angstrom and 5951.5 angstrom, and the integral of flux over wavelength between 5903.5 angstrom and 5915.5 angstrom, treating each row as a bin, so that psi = 98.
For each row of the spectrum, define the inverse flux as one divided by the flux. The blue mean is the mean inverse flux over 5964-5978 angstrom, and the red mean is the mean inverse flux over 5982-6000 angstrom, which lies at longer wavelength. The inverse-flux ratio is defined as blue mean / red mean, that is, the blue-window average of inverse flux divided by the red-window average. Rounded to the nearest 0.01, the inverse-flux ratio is 0.99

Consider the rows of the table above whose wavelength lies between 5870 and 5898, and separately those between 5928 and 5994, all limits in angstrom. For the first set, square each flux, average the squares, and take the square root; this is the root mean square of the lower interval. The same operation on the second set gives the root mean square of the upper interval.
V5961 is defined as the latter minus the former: 1.4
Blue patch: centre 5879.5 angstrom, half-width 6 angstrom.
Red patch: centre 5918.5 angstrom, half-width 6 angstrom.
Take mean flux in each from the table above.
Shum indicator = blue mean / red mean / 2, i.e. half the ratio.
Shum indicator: 0.49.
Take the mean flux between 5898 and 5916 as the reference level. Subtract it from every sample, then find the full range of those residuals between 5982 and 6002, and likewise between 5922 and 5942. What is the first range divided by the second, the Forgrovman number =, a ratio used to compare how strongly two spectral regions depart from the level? 0.33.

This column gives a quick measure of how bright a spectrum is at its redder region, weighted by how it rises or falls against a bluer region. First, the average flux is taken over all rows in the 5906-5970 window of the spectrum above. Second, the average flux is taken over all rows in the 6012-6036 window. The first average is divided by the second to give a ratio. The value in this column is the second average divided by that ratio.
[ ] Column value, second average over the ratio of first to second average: 15.2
